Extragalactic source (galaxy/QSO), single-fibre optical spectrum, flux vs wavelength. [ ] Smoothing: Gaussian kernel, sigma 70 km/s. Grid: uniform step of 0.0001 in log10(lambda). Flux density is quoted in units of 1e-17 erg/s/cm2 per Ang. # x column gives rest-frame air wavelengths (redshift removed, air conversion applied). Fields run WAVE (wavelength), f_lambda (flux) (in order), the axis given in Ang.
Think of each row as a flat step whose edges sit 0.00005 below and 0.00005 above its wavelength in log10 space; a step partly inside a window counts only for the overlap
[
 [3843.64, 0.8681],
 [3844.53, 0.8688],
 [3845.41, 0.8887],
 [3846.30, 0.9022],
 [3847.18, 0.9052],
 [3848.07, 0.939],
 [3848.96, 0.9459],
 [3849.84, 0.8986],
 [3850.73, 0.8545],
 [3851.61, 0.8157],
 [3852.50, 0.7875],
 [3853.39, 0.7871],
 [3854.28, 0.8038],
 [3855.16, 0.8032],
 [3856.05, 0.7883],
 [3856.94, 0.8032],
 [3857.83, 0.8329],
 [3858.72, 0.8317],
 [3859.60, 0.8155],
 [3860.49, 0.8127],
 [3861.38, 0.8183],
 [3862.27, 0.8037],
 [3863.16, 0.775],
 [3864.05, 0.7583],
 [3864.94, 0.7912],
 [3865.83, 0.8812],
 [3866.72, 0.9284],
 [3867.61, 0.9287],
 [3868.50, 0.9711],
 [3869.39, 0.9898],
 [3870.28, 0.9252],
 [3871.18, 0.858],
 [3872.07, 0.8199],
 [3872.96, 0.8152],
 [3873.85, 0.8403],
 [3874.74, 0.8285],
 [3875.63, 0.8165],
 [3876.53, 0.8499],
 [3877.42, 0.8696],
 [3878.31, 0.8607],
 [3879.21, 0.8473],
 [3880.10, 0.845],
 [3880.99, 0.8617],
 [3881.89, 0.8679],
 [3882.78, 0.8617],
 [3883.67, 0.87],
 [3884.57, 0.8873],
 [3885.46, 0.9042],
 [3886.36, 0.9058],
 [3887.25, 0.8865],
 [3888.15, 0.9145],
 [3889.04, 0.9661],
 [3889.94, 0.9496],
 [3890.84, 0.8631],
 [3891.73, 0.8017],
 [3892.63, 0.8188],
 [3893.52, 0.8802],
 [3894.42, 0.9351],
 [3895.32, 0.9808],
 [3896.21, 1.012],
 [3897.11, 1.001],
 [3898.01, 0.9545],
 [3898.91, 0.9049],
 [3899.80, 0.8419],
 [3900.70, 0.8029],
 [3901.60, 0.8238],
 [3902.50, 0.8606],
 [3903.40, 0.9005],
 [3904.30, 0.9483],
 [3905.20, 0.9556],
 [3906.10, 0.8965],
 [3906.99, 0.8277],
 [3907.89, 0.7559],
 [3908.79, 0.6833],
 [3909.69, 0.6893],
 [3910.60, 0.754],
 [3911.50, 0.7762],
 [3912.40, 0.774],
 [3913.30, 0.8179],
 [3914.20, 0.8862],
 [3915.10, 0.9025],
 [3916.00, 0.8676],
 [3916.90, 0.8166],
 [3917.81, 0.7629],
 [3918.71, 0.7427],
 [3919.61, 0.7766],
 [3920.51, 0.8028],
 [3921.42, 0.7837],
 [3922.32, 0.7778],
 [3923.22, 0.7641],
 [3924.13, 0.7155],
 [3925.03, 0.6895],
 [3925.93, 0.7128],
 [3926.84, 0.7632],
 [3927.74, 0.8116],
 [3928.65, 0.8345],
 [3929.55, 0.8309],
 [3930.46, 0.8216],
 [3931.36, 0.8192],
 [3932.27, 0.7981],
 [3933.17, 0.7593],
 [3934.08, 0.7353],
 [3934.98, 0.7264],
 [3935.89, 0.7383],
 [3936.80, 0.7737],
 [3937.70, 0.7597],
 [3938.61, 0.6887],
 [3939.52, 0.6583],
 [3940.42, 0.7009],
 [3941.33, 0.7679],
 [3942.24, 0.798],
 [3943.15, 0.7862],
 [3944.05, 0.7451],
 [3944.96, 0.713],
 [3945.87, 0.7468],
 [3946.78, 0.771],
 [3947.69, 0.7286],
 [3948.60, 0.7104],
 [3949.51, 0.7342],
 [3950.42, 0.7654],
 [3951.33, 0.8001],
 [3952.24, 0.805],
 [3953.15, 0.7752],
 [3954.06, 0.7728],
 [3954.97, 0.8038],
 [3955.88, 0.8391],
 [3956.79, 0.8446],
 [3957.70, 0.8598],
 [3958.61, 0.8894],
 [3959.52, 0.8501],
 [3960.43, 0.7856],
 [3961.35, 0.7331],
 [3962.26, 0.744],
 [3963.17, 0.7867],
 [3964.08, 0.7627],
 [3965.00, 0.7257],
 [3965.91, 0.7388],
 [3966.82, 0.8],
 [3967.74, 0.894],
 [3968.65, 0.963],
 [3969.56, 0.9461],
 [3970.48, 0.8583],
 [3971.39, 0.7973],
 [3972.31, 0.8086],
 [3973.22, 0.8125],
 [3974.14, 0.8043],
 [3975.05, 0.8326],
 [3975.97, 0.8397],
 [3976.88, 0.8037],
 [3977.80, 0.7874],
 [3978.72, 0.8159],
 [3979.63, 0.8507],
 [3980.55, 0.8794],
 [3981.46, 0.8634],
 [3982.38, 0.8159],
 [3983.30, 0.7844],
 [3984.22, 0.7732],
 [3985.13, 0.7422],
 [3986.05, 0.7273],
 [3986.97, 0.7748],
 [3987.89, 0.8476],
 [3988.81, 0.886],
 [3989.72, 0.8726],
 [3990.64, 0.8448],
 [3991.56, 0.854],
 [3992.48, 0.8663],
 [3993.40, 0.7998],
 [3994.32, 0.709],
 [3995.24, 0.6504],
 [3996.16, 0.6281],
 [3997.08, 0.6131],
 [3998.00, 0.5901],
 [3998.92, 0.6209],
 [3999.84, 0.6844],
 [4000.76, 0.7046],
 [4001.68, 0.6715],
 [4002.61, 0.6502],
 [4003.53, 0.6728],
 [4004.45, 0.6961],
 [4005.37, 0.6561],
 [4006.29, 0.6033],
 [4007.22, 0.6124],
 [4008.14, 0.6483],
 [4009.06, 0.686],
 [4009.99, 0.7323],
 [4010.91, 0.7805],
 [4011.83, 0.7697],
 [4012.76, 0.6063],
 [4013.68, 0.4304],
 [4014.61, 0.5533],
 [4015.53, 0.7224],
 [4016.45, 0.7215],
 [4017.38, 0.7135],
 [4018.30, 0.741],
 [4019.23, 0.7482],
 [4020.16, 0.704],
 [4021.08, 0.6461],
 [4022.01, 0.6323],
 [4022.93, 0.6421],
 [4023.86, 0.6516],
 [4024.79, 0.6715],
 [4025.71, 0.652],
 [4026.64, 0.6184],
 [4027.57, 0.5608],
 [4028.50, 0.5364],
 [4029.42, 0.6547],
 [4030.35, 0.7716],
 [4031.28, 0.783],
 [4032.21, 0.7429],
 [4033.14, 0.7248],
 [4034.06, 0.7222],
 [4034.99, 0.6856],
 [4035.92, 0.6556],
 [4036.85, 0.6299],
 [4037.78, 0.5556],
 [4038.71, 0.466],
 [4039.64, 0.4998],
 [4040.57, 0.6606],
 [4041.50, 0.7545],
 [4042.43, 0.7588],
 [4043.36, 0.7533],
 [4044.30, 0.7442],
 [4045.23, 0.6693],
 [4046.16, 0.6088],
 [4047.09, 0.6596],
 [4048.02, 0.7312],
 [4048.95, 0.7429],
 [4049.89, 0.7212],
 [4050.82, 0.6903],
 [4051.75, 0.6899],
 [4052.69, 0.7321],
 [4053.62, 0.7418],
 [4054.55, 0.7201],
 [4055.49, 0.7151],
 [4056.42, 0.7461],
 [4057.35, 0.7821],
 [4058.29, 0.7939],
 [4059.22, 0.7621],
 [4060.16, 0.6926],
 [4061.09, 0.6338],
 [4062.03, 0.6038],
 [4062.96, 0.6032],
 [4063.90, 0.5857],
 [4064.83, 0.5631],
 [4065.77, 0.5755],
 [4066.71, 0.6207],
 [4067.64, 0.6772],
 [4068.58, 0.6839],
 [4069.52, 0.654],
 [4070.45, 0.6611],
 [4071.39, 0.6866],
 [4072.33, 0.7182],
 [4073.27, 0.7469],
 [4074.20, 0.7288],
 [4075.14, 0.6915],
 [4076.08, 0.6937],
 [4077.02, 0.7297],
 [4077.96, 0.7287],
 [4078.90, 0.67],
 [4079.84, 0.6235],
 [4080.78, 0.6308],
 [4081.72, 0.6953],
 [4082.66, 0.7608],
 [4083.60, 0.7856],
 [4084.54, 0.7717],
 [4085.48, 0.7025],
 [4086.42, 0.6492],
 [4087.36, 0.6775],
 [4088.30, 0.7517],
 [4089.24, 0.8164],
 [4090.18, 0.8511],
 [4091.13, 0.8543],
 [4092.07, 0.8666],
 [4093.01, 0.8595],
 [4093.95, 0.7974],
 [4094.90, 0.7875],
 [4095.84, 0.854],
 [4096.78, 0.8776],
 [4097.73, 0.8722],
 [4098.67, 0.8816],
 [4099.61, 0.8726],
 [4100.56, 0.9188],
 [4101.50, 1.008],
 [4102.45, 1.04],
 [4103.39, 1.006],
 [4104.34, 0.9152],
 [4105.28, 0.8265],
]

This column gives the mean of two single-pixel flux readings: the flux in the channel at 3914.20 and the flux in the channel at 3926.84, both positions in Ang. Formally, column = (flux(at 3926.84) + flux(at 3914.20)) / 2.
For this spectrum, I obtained 0.82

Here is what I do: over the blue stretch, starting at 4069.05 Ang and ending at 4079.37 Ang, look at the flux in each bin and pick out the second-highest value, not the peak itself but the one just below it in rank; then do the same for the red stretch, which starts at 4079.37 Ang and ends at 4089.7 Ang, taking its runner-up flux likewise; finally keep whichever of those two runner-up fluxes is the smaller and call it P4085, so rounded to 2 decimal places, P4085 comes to 0.73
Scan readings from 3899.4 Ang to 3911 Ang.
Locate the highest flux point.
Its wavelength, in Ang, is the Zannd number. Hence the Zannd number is 3905.20 Ang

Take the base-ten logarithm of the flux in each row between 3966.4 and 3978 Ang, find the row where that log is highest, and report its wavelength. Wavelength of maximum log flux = 3968.65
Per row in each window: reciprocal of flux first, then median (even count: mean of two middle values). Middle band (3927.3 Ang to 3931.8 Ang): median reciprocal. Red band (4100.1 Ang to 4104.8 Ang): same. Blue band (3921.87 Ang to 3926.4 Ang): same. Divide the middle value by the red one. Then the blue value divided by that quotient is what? 1.14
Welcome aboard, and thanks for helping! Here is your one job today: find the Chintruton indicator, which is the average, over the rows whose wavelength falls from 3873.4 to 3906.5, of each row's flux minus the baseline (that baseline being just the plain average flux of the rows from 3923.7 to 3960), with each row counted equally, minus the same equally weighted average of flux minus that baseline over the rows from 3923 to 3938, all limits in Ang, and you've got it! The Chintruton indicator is 0.119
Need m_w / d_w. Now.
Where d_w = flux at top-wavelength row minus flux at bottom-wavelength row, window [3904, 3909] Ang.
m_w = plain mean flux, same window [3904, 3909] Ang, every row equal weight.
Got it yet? -3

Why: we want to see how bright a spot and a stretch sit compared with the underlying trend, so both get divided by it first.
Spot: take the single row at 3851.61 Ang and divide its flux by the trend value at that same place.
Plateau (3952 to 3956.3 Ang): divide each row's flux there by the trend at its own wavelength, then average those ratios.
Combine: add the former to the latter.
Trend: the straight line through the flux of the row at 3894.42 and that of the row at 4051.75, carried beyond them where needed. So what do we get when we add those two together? 1.763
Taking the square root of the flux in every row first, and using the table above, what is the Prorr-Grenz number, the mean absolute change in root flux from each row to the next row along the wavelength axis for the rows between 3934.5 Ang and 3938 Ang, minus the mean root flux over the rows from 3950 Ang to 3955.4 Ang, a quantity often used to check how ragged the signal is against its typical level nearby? -0.875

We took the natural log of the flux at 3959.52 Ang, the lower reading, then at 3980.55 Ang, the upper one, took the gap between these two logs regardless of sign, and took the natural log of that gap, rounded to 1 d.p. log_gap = -3.4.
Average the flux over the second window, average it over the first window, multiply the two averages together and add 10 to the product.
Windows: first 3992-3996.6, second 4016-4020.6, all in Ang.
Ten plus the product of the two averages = 10.53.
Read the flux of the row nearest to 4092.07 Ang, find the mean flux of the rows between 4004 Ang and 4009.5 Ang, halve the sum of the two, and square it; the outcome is 0.575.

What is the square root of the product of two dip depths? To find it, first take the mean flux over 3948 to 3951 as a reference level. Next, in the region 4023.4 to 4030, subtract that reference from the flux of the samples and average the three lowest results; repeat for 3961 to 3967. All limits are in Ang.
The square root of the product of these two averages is 0.03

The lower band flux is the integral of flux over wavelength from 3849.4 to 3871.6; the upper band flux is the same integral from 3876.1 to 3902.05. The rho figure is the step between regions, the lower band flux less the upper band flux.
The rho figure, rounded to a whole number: -4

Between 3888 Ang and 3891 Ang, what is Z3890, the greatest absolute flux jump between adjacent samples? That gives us 0.09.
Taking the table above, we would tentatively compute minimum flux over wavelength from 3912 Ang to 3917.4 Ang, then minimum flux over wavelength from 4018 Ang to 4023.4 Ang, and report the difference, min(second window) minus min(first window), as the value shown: -0.14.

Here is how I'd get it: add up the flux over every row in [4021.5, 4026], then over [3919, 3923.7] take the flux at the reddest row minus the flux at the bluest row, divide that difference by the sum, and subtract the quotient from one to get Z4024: 1.004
